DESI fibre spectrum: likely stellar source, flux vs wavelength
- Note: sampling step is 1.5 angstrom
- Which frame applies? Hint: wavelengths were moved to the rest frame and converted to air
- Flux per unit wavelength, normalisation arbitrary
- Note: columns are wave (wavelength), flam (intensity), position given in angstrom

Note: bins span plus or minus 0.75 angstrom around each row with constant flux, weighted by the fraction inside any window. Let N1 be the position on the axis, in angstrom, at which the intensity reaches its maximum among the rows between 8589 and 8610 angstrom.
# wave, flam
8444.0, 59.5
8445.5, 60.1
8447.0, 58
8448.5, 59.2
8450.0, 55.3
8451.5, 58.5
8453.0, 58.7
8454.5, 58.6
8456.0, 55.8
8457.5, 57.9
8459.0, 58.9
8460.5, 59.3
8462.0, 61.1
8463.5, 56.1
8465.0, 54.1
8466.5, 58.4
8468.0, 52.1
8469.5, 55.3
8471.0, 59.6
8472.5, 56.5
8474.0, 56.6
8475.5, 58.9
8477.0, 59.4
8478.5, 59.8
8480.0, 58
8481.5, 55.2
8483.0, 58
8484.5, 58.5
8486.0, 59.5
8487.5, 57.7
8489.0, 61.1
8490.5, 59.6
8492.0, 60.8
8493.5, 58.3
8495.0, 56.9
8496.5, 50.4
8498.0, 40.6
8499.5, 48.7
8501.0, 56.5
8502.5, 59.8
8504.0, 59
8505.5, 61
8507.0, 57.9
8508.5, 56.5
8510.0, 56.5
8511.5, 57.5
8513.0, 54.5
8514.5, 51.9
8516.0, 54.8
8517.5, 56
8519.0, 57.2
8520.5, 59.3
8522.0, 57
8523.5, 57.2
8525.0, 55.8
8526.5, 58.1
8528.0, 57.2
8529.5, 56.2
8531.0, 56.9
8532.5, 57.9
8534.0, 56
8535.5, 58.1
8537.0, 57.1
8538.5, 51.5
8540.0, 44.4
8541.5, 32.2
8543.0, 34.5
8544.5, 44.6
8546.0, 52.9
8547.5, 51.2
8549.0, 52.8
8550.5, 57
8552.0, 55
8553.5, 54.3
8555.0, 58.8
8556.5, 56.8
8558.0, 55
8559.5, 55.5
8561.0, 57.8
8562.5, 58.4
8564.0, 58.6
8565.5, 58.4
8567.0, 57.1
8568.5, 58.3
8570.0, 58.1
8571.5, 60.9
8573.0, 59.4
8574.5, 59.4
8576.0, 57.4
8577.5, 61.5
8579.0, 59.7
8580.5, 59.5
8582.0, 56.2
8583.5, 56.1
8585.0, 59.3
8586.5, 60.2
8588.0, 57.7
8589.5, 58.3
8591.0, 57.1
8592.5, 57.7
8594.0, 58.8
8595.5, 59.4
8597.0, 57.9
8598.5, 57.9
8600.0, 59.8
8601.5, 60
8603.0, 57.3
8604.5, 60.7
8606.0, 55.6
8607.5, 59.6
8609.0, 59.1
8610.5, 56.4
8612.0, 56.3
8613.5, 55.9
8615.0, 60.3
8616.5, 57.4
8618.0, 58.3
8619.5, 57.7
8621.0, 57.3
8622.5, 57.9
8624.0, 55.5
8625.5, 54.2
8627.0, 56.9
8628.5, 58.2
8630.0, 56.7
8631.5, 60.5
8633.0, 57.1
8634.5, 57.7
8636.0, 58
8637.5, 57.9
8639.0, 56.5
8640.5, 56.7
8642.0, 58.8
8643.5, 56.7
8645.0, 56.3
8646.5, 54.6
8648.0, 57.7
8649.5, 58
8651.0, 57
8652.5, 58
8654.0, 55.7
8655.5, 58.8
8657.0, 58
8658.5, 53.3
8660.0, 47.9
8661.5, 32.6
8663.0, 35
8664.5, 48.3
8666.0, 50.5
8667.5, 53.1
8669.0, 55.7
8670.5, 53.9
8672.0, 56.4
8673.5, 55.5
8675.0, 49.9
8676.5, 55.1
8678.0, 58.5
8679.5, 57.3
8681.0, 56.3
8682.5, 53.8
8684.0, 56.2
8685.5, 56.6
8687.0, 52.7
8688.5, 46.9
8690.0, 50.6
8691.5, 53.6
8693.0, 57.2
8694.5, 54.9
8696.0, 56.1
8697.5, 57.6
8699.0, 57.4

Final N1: 8604.5 angstrom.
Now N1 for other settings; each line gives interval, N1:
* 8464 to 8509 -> 8489.0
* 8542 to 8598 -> 8577.5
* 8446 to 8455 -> 8448.5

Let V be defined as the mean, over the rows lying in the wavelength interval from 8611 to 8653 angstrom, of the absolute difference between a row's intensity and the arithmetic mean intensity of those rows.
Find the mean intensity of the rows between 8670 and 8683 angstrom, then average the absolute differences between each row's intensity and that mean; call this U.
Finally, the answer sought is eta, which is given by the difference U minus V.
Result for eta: 0.8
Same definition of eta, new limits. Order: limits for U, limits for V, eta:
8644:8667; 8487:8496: 4.7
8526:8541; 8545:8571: 1.0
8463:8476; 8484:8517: -1.6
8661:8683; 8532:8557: -0.5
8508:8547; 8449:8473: 2.9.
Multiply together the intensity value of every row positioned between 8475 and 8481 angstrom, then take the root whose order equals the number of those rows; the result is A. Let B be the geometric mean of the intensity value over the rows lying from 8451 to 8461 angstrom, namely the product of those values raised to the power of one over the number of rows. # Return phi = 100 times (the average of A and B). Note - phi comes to 5863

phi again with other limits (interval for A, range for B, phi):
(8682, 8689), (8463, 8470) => 5414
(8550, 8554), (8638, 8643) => 5637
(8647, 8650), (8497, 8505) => 5511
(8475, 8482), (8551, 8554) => 5644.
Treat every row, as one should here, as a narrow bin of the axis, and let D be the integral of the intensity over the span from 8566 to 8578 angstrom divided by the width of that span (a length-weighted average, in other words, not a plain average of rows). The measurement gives 58.9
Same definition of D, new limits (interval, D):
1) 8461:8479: 57.3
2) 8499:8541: 56.0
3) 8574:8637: 58.1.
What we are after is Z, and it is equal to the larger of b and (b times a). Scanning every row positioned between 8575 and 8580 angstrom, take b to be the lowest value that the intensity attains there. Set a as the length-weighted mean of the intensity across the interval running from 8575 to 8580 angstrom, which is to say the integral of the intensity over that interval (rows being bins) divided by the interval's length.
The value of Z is 3417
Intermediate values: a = 59.5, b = 57.4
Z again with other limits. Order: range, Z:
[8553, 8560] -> 3050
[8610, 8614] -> 3142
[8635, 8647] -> 3112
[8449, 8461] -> 3200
